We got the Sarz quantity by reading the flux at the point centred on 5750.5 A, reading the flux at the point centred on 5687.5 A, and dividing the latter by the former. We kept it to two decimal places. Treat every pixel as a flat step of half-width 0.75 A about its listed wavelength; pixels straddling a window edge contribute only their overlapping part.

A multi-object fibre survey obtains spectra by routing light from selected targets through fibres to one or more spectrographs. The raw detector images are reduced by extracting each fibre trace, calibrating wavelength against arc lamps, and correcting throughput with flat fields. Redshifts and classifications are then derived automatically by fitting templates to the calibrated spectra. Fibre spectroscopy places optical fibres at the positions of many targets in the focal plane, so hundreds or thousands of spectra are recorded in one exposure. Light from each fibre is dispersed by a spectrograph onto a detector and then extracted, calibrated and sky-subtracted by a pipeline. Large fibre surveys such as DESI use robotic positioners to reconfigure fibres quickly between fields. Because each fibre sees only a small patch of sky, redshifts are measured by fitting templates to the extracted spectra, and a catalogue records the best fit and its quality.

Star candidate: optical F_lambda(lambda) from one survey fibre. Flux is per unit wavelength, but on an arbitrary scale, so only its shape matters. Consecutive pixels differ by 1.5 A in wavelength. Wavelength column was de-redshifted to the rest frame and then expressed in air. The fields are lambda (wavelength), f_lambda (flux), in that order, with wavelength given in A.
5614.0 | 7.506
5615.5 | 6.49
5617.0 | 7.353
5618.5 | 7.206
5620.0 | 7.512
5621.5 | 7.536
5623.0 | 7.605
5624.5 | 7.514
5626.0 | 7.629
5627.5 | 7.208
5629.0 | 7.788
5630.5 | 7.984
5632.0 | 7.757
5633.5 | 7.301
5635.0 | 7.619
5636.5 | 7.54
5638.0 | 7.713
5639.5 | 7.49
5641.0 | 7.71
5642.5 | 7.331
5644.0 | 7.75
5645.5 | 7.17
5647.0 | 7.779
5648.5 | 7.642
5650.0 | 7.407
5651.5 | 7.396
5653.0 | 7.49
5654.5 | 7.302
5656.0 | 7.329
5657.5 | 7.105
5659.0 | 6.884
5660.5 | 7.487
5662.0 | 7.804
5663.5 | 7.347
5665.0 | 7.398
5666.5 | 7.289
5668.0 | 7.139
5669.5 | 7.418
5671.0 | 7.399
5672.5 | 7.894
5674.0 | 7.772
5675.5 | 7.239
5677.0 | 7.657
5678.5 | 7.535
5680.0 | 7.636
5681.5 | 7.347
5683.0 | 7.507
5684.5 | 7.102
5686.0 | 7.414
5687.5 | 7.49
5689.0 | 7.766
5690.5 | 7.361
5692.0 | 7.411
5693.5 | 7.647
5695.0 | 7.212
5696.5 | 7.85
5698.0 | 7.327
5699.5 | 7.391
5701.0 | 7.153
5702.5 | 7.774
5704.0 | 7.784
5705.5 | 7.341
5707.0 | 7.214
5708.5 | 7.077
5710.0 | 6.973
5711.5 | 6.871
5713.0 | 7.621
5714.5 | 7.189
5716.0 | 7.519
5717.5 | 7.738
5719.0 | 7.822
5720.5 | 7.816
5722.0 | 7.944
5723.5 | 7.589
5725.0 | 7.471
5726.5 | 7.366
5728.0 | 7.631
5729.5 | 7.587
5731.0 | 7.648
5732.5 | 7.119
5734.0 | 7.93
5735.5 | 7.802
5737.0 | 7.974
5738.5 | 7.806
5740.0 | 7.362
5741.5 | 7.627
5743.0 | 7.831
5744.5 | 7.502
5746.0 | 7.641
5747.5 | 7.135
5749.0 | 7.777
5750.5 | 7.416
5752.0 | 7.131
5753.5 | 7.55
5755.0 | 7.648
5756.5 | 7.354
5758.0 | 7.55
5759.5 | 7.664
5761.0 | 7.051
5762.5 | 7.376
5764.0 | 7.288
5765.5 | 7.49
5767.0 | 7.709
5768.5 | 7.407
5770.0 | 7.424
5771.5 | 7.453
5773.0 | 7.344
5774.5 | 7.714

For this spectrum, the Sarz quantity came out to 1.01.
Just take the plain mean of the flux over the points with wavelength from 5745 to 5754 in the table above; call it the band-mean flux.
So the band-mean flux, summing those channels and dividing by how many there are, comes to 7.44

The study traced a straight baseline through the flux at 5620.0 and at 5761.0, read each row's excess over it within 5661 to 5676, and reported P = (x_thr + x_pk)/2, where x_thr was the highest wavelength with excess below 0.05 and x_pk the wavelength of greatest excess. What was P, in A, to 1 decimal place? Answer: 5674.0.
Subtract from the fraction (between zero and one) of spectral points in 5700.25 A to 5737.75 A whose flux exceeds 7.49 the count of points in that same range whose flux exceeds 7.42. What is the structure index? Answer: -15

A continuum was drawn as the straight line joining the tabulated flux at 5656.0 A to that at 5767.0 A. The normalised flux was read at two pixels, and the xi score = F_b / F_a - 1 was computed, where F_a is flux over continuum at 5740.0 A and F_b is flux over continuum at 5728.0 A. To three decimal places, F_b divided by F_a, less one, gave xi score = 0.042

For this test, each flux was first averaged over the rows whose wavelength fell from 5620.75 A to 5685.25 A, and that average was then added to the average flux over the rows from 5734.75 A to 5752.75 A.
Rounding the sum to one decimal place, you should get 15.1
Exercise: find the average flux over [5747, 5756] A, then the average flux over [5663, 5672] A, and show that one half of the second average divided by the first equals 0.493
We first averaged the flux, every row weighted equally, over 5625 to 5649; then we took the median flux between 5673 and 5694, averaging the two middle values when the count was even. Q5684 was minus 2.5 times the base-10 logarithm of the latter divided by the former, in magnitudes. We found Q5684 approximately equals 0.013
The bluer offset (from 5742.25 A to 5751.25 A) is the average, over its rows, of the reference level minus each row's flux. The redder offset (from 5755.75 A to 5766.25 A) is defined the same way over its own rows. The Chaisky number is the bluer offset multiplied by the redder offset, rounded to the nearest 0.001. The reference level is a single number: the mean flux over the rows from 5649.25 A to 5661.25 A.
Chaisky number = 0.024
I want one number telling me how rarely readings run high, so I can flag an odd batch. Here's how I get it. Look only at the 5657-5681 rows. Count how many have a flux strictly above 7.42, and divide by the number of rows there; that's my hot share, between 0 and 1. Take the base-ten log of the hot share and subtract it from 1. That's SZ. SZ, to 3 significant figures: 1.36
